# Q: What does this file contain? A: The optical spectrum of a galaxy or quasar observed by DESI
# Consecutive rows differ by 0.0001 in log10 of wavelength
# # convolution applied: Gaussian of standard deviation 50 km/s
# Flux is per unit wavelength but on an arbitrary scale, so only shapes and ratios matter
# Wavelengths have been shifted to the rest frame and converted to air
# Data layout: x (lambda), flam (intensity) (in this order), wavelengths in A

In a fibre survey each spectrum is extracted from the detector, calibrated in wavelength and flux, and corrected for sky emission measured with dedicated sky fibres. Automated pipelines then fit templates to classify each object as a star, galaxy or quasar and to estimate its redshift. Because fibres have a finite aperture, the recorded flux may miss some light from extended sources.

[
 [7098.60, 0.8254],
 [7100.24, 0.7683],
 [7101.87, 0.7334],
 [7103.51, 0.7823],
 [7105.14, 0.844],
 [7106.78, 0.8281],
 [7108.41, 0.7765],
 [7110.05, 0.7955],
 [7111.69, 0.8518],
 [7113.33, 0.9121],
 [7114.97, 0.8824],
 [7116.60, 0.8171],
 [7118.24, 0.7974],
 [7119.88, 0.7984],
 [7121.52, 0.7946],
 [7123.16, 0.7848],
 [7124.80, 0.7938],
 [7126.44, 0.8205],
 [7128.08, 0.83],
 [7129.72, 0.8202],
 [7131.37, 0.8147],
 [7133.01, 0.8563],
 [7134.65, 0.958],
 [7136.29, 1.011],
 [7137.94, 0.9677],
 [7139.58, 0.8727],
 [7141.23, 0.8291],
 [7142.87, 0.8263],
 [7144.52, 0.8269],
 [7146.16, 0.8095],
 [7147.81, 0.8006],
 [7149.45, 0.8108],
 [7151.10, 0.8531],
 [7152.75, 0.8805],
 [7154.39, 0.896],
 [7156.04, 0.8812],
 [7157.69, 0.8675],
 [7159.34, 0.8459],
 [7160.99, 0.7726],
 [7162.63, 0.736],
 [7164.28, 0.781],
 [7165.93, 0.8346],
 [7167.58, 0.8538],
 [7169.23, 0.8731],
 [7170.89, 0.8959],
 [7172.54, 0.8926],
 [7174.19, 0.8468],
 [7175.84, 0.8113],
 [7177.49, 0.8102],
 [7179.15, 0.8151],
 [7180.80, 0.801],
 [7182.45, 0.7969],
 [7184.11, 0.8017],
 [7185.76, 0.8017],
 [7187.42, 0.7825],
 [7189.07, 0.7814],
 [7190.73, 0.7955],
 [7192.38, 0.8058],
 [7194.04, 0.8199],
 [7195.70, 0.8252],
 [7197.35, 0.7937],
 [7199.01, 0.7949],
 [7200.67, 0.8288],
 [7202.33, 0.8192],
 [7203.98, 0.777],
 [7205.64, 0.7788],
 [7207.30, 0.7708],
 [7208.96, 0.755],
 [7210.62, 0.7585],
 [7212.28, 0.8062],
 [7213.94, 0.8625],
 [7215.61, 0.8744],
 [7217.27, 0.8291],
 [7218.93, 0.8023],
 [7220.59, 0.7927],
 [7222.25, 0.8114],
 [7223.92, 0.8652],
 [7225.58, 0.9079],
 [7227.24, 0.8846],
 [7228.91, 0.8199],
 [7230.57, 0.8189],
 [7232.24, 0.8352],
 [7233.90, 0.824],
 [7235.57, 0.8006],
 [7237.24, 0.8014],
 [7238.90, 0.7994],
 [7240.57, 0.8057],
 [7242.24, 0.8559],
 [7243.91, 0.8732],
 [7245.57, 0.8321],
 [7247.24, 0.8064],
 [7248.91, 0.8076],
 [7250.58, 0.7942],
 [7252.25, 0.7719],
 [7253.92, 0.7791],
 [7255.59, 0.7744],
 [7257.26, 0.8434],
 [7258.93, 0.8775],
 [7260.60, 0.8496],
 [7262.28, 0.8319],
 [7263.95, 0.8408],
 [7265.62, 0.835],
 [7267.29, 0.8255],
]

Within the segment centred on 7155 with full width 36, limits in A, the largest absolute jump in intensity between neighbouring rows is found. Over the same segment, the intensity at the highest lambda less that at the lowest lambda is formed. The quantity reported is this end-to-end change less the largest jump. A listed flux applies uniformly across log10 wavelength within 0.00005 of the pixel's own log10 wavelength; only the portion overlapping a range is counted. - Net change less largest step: -0.17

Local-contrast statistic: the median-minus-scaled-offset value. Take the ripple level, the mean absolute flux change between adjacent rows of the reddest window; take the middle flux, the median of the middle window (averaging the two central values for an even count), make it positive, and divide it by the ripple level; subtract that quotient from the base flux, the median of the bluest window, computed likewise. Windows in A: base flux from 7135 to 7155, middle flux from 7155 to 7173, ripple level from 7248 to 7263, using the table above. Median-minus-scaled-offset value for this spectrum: -34.0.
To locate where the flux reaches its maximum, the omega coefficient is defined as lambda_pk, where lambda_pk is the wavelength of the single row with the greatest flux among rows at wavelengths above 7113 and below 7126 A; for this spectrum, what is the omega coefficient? 7113.33 A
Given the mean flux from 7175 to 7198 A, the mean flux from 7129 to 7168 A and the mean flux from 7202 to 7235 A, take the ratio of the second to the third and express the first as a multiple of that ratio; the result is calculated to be 0.774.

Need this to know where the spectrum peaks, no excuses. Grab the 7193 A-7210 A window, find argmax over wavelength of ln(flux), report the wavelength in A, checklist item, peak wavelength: 7200.67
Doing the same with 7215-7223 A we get 7215.61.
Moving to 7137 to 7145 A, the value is 7137.94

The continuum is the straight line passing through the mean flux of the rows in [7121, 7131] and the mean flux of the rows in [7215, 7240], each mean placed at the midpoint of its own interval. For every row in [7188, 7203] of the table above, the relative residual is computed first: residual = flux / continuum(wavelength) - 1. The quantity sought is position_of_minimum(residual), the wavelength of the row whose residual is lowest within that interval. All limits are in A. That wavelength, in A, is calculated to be 7189.07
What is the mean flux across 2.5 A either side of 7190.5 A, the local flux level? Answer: 0.794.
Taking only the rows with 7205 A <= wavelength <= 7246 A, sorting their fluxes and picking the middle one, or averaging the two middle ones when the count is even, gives 0.819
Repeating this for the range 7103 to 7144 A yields 0.826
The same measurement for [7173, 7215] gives 0.802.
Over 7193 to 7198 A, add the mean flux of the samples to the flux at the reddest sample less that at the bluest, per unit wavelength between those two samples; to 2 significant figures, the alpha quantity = 0.81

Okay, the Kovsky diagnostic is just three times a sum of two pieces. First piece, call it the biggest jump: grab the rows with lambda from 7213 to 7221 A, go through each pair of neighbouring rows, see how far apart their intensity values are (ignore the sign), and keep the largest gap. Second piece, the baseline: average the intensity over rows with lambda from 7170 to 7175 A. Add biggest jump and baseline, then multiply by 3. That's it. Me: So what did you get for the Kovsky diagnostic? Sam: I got 2.8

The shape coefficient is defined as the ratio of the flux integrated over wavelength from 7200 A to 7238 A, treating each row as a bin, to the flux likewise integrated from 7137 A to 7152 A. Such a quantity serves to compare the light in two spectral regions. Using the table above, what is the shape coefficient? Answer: 2.5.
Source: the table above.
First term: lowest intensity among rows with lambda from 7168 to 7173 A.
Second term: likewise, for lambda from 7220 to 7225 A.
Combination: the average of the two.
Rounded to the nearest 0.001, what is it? 0.833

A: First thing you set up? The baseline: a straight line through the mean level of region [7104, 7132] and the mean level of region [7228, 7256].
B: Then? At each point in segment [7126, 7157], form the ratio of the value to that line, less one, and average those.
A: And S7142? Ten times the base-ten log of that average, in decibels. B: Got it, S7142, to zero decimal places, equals -13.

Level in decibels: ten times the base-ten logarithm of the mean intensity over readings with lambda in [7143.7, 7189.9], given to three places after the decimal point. -0.824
